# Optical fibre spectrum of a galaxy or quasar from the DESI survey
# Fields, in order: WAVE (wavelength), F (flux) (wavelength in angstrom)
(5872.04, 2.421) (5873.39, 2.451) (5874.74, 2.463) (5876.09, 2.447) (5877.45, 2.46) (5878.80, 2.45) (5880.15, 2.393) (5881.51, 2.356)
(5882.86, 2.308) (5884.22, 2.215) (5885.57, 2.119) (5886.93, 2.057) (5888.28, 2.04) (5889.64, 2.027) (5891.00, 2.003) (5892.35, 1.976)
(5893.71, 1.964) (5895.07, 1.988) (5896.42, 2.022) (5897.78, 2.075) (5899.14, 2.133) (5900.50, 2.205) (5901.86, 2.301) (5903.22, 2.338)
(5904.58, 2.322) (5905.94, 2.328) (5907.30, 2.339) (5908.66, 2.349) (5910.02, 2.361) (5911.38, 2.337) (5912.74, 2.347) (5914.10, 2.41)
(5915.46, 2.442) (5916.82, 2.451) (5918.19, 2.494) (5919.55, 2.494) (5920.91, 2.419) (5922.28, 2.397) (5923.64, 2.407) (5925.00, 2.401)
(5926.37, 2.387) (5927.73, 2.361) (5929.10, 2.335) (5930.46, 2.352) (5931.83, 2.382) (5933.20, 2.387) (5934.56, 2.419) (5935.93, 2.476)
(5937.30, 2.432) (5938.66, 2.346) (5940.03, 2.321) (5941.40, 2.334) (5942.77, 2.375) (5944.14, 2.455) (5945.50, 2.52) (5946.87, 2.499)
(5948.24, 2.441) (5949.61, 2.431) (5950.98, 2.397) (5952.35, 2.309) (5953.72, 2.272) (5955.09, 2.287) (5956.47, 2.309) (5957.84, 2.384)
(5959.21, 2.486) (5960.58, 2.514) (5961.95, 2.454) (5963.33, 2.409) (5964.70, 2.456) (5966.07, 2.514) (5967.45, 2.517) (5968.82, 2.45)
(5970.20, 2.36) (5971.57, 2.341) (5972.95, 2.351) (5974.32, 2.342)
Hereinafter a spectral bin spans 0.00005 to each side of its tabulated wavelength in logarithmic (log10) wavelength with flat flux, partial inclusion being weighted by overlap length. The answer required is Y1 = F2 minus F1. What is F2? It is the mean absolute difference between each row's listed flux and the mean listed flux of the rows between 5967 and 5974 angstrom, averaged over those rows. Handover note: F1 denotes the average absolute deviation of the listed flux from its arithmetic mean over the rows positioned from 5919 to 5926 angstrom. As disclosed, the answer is 0.04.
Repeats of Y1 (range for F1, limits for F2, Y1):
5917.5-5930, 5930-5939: 0.00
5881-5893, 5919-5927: -0.09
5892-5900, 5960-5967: -0.02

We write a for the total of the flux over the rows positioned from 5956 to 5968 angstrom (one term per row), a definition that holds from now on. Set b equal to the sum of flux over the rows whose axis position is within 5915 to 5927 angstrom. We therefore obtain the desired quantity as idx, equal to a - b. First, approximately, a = 22.0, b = 21.9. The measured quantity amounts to 0.2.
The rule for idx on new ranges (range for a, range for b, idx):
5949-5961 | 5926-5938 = -0.1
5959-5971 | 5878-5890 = 2.2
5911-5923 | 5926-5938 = 0.3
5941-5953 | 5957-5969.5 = -0.4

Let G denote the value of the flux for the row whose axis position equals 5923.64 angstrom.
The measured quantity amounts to 2.407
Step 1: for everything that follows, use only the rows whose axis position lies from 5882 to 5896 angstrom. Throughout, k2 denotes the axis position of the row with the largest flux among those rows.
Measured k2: 5882.86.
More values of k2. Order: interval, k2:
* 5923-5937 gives 5935.93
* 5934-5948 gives 5945.50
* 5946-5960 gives 5946.87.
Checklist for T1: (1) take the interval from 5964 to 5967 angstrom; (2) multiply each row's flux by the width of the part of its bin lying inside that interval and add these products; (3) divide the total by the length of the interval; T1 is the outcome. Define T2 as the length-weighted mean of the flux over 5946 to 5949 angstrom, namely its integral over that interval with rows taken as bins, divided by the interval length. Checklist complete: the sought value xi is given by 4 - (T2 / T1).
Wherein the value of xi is 3.01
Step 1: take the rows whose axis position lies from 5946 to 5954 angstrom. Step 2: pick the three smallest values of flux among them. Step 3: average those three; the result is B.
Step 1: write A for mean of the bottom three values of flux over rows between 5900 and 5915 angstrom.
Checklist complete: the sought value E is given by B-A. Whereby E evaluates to 0.05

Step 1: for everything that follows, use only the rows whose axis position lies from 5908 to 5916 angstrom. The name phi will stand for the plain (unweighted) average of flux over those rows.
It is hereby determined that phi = 2.37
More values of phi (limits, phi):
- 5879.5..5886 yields 2.28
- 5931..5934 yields 2.38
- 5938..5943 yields 2.34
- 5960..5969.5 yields 2.47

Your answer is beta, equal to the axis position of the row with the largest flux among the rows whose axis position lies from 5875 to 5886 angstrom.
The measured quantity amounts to 5877.45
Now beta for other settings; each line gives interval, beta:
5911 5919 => 5918.19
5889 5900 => 5899.14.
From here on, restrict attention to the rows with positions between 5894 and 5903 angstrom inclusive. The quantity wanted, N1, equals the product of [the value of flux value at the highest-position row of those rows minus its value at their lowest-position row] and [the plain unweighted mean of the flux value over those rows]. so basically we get 0.7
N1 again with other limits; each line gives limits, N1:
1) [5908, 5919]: 0.3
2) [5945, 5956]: -0.6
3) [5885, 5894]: -0.3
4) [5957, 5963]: 0.2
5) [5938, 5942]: 0.0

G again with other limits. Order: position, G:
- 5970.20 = 2.36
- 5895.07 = 1.988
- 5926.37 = 2.387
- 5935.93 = 2.476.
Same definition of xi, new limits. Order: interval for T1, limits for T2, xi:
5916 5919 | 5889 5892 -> 3.19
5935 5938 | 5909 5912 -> 3.04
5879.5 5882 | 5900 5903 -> 3.04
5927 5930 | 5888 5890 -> 3.14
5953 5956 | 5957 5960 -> 2.93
